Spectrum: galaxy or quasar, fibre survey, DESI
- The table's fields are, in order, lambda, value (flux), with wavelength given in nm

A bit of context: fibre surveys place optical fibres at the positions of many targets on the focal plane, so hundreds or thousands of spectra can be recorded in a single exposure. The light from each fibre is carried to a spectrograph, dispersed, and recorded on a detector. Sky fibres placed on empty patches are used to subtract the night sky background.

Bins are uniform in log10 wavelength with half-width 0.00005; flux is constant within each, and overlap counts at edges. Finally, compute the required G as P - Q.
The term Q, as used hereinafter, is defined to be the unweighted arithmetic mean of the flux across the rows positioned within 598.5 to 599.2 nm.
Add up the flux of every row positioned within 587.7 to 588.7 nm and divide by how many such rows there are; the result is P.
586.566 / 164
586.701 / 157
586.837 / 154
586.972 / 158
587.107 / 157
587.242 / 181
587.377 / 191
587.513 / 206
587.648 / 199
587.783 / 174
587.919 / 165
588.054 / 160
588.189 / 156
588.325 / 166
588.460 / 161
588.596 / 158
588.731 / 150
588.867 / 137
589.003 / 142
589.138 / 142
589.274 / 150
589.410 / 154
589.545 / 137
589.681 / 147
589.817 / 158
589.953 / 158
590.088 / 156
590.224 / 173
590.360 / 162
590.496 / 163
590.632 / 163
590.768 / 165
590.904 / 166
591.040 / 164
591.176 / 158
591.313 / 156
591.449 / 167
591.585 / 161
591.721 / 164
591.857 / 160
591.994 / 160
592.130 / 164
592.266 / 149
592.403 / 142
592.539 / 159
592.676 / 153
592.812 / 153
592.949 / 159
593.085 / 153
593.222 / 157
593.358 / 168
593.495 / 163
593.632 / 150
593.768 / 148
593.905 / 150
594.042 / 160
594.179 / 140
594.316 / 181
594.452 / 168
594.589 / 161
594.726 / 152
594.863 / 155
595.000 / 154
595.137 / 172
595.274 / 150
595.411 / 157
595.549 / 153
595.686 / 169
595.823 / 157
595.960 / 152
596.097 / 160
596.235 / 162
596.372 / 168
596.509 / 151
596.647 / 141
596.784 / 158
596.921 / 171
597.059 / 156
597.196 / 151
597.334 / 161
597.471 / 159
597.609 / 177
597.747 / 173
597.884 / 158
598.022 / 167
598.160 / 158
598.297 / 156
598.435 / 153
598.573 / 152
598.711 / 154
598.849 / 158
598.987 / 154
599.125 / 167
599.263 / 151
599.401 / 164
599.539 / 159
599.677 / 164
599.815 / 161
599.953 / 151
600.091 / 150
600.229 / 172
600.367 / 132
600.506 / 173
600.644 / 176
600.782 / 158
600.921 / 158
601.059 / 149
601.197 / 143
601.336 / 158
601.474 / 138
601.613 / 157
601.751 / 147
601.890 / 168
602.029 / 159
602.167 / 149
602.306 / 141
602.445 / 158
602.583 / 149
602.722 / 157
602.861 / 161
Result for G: 6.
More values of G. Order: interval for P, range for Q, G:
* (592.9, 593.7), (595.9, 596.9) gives 2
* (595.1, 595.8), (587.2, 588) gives -26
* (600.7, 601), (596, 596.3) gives -3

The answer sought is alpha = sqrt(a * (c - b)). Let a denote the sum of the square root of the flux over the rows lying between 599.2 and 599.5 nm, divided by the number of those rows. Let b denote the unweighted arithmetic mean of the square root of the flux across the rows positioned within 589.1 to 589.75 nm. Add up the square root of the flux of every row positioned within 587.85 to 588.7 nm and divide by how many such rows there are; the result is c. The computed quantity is 2.8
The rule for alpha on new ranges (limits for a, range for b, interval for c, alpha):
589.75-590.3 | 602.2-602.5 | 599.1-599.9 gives 2.4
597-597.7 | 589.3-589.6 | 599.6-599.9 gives 3.0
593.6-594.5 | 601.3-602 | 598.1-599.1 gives 0.9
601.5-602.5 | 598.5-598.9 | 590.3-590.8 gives 2.1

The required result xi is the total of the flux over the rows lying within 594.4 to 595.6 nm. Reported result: 1422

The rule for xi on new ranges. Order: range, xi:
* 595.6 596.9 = 1418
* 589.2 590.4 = 1395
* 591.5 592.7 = 1412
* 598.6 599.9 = 1432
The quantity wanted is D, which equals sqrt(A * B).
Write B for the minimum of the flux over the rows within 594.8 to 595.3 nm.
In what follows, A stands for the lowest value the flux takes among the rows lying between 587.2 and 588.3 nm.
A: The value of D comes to 153.0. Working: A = 156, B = 150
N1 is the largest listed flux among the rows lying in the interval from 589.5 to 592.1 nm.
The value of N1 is 173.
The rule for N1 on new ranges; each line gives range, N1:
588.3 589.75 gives 166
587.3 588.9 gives 206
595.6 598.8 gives 177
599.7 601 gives 176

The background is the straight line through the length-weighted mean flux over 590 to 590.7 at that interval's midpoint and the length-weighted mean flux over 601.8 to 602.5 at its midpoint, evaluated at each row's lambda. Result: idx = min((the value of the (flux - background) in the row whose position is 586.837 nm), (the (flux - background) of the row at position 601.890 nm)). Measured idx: -12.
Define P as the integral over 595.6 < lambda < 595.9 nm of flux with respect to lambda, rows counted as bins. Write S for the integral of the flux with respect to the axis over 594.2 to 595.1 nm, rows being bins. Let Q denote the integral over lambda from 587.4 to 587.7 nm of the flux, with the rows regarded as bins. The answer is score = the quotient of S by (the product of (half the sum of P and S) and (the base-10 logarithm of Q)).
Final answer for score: 0.84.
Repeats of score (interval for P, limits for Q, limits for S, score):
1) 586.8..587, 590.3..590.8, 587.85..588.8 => 0.87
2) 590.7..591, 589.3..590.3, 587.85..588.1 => 0.41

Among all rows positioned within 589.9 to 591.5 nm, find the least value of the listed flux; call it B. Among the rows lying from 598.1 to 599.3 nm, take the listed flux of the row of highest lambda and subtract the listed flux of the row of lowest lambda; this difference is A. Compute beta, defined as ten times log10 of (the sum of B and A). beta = 21.7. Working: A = -7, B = 156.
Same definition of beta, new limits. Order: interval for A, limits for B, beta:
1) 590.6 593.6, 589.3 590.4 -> 21.4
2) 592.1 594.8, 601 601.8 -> 21.0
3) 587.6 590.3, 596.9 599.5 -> 21.0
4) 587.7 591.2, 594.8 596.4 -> 21.3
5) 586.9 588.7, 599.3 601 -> 21.2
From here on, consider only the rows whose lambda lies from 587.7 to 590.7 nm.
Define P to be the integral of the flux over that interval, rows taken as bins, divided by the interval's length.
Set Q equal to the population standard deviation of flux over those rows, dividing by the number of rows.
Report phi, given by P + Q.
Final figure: 166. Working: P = 156.2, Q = 10.1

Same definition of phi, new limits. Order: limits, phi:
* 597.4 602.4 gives 168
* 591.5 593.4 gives 164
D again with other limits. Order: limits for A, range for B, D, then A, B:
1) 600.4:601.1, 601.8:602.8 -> 144.9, 149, 141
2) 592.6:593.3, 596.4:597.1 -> 146.9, 153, 141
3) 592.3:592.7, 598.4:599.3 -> 146.4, 142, 151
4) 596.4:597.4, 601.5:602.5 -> 141.0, 141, 141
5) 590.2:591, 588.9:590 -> 149.0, 162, 137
